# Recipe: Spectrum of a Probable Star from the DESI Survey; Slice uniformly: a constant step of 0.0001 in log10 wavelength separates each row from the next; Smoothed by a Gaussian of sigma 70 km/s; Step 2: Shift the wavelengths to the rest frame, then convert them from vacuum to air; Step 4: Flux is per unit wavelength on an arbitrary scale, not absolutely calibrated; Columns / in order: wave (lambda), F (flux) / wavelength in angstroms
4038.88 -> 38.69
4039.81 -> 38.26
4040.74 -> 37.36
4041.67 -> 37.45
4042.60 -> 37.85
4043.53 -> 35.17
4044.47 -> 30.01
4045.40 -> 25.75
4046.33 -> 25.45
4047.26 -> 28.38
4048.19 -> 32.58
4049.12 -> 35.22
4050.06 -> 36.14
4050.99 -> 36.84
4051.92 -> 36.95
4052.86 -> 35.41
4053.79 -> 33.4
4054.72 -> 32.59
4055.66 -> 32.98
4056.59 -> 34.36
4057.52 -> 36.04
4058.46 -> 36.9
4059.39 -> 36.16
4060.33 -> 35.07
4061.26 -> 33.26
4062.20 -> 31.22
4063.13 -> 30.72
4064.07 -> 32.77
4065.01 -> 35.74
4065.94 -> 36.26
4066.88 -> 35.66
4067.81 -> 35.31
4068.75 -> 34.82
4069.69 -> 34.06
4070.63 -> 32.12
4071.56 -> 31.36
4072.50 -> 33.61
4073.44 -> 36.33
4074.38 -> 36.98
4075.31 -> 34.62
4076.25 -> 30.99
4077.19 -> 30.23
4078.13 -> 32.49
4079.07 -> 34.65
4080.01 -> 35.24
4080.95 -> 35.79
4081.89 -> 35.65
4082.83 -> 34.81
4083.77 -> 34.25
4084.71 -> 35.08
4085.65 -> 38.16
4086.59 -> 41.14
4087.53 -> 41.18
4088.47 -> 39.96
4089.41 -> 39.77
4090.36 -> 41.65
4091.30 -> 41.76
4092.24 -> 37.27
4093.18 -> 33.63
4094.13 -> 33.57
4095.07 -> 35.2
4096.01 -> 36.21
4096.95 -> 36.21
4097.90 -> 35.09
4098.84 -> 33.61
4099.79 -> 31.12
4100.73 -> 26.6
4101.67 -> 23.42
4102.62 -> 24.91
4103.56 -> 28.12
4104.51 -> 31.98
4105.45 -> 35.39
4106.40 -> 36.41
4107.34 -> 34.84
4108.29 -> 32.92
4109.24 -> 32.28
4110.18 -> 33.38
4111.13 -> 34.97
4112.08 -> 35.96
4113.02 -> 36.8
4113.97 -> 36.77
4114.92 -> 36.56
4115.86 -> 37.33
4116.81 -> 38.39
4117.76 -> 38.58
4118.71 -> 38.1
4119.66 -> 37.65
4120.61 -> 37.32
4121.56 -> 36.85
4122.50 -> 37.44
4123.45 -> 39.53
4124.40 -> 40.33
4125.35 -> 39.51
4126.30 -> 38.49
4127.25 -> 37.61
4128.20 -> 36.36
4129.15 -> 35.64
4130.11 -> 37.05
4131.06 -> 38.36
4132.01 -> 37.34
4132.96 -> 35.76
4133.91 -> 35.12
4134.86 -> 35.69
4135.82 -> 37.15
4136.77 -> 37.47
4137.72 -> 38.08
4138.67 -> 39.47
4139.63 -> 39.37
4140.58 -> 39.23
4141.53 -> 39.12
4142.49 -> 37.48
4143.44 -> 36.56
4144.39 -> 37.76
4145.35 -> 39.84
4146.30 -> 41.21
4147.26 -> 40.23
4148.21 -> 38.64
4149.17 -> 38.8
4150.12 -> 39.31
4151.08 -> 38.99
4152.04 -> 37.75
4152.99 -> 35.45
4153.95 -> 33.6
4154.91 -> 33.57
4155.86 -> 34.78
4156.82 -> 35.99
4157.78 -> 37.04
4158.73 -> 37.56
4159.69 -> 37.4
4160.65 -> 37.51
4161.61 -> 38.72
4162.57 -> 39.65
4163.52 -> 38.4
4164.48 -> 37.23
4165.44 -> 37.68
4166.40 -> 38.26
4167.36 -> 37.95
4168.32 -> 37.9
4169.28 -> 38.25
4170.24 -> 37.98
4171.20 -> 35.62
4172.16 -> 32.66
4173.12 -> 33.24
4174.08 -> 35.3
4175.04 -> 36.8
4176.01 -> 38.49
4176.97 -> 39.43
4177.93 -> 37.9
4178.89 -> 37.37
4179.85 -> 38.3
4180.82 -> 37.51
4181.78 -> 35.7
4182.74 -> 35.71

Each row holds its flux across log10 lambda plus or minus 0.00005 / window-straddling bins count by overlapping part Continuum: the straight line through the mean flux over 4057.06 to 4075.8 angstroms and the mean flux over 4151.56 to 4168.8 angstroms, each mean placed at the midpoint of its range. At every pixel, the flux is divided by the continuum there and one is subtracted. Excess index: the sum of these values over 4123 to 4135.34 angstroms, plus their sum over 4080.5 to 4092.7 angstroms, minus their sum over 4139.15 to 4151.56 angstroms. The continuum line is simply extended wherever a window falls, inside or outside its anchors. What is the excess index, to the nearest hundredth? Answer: 0.81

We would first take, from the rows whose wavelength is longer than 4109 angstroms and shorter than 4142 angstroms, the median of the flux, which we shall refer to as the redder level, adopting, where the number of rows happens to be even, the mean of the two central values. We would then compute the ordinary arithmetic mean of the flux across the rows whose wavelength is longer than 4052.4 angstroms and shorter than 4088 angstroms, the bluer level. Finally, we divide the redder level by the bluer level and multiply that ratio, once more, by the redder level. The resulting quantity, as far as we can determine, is 40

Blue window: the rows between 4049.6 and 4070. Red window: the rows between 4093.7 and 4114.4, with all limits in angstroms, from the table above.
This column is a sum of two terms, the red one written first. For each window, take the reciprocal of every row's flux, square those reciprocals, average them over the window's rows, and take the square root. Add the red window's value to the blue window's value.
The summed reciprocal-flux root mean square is 0.0601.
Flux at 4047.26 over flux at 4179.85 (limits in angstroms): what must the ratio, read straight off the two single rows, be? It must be 0.74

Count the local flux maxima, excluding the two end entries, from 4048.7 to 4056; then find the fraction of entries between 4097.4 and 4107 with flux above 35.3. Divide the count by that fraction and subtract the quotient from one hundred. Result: 95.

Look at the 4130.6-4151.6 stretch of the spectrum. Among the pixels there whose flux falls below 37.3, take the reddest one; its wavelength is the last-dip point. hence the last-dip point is 4143.44 angstroms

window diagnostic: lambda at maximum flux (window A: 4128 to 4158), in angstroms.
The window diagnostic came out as 4146.30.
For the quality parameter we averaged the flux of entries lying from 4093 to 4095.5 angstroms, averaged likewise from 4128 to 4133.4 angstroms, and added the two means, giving 70.9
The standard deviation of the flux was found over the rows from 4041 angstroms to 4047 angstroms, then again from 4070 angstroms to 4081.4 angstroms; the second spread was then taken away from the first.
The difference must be 3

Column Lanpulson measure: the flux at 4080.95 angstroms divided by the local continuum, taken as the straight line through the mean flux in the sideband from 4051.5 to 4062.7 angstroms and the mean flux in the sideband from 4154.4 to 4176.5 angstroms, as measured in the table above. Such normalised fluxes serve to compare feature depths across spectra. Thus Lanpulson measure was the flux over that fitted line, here 1.02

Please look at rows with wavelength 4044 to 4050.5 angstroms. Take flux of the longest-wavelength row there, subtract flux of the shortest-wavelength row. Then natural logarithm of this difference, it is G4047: 1.8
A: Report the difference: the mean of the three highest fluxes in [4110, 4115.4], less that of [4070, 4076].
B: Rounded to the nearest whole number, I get 1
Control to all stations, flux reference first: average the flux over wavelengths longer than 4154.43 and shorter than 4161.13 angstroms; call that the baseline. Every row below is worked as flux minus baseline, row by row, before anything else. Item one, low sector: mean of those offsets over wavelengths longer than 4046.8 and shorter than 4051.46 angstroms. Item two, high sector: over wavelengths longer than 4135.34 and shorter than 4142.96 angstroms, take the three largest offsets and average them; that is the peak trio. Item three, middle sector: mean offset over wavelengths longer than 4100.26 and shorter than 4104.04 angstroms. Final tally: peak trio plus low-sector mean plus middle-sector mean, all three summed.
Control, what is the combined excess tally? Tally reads -10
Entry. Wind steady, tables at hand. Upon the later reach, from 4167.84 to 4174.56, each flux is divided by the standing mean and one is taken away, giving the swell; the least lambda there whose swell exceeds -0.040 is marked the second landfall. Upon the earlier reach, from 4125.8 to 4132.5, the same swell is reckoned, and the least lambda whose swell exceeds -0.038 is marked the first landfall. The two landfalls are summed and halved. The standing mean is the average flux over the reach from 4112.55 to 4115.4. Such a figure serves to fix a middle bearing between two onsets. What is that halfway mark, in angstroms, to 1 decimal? 4147.3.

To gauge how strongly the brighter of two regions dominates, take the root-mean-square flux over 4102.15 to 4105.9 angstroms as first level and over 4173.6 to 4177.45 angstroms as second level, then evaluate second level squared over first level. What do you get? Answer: 46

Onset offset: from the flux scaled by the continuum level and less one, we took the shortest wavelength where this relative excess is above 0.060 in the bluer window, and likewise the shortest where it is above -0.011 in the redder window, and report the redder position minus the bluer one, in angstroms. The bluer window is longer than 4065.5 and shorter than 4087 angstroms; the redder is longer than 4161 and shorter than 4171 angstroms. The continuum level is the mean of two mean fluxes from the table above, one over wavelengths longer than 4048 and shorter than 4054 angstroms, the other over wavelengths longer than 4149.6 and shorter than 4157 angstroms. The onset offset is 76.0 angstroms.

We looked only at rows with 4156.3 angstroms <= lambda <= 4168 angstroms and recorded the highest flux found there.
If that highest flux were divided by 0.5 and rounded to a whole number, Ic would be 79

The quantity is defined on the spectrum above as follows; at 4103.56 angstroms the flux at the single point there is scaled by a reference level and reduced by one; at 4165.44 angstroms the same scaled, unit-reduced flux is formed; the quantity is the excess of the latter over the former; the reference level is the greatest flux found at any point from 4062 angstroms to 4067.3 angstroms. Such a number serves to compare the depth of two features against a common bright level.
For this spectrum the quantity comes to 0.26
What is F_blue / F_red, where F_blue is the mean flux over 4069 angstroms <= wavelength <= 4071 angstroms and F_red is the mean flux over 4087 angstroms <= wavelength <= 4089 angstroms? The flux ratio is 0.82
